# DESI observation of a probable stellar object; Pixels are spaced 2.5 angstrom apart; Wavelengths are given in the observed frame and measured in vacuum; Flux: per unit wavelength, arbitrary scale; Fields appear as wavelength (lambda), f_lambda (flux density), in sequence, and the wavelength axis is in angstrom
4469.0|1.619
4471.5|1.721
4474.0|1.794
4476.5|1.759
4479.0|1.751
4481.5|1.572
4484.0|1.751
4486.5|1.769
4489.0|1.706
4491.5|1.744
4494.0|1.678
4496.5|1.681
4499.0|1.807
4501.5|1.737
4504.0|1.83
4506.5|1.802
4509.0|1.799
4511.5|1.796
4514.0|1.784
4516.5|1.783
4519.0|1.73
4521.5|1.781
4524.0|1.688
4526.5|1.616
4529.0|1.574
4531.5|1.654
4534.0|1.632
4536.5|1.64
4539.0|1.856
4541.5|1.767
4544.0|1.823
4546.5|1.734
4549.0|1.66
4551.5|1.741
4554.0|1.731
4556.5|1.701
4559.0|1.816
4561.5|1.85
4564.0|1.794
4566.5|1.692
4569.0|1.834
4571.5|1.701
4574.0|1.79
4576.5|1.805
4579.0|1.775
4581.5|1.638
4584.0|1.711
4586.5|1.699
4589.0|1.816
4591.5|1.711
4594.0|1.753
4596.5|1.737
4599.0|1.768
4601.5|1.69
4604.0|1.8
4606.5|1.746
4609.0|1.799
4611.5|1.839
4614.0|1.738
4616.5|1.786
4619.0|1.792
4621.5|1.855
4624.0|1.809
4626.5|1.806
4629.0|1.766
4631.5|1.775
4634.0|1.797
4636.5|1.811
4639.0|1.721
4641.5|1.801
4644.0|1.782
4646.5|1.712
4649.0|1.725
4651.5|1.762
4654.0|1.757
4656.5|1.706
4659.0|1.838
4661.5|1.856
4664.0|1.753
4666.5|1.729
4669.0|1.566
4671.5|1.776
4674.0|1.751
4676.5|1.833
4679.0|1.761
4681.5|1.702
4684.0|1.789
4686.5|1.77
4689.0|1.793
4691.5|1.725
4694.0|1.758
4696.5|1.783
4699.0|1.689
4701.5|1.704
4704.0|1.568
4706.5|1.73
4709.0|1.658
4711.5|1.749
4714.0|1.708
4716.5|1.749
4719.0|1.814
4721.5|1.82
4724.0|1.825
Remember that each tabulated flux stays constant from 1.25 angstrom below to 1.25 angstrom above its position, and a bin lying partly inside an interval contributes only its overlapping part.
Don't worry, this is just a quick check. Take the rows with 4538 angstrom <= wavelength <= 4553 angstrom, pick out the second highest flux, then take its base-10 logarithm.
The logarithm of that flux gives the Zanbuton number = 0.261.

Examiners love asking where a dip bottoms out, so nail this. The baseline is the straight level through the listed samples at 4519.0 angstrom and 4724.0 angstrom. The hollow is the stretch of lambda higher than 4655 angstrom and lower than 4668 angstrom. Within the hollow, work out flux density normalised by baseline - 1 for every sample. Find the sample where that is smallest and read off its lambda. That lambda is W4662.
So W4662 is 4656.5 angstrom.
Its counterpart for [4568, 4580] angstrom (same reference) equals 4571.5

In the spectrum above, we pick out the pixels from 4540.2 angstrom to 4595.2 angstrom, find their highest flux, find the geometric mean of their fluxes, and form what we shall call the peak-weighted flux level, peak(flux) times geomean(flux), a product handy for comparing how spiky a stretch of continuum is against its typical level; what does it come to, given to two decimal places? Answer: 3.24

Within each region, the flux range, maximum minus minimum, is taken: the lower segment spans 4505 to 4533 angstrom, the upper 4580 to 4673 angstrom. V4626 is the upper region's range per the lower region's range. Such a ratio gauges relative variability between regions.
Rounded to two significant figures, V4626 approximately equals 1.3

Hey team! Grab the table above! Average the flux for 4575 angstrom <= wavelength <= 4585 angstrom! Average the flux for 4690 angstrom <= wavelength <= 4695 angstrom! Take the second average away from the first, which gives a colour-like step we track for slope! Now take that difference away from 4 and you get 4.009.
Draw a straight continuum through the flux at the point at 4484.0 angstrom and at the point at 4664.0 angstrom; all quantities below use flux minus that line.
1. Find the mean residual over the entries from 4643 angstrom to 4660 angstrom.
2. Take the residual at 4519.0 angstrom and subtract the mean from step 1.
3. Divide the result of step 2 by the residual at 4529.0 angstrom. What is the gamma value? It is 0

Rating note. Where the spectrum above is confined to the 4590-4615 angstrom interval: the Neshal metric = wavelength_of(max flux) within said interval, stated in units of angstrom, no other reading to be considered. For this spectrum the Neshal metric 4611.5 angstrom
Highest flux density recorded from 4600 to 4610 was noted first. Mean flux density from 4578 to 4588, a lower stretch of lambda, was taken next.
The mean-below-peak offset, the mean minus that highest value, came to -0.09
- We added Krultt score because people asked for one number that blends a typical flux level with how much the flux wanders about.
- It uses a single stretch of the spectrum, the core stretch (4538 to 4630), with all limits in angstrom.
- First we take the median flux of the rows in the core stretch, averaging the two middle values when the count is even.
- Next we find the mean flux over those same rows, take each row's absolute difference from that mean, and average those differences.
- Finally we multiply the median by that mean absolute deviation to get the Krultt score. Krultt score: 0.083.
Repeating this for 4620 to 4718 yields 0.080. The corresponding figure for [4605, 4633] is 0.048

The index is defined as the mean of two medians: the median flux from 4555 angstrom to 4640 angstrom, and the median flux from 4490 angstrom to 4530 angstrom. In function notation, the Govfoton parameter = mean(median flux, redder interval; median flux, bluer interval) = 1.77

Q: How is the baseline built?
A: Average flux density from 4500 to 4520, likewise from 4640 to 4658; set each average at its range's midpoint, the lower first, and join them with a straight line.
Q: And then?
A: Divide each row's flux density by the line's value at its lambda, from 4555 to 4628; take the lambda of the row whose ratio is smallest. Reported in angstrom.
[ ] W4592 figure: 4581.5 angstrom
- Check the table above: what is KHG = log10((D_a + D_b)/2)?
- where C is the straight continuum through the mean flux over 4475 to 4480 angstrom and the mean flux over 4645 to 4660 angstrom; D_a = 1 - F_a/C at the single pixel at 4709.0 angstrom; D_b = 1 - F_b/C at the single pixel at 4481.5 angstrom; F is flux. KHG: -1.1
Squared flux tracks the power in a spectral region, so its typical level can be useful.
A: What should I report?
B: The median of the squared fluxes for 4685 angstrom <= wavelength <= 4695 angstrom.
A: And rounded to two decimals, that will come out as 3.11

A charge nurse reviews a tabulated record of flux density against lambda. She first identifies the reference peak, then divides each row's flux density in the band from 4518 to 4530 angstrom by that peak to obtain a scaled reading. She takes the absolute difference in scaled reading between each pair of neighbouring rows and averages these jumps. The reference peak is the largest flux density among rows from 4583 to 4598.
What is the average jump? 0.0355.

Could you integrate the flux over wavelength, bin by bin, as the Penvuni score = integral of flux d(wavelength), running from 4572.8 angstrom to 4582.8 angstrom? 17.5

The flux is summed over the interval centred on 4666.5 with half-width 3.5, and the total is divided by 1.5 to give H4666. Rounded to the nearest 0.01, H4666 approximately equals 3.37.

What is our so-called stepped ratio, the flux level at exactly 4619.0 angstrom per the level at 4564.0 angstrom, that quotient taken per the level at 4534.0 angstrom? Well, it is 0.612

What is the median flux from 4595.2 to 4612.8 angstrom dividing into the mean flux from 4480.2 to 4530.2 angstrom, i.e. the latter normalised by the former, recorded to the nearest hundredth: 0.98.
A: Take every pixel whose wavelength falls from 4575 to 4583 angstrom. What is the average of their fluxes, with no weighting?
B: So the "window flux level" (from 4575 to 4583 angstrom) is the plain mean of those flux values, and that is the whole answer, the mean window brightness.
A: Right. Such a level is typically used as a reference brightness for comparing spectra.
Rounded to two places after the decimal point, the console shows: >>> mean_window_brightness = 1.74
